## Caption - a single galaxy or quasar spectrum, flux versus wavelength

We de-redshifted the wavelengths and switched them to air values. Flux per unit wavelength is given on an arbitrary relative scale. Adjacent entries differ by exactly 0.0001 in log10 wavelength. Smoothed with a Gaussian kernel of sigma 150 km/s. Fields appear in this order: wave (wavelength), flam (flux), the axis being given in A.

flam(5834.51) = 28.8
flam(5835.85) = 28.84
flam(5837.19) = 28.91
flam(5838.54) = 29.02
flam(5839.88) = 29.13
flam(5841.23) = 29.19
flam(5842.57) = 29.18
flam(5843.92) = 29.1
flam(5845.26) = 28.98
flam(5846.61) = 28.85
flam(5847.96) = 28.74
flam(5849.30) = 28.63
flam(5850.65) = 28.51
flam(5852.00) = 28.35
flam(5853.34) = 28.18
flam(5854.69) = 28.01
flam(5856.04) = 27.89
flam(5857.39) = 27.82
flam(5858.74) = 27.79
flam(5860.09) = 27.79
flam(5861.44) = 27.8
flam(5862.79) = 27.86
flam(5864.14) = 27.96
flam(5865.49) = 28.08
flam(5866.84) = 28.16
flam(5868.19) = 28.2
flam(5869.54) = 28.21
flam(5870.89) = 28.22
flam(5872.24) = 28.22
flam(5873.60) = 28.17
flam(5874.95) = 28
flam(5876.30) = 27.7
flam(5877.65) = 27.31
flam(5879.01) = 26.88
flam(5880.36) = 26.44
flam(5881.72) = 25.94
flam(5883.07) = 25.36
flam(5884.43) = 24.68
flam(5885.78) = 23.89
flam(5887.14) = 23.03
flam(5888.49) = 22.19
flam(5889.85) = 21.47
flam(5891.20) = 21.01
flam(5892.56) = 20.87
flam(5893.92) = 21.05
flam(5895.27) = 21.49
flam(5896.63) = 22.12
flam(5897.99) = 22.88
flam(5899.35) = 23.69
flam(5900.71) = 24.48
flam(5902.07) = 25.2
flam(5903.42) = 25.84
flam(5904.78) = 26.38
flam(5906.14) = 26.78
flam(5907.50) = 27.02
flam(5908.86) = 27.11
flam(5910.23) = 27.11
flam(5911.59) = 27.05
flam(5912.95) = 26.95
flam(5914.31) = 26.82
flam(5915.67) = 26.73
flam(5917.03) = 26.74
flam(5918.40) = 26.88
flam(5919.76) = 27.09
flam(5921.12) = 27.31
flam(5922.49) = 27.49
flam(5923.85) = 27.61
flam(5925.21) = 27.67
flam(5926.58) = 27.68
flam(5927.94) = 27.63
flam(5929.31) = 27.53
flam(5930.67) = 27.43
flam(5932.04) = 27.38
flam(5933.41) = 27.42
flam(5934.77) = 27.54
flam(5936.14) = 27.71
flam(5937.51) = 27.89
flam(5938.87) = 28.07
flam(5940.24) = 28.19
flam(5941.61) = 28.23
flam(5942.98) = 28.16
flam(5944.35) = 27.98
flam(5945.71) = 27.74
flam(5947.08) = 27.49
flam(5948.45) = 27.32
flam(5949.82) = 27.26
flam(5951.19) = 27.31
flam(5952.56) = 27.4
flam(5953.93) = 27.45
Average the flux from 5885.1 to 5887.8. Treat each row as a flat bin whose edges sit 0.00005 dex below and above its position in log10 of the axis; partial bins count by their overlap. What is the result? 23.5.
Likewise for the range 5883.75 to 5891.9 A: 22.7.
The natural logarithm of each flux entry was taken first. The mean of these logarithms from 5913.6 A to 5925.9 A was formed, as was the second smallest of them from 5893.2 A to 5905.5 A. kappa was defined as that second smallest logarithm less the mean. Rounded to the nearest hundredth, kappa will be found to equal -0.23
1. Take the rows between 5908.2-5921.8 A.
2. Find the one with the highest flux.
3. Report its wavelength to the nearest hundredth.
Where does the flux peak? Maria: 5921.12 A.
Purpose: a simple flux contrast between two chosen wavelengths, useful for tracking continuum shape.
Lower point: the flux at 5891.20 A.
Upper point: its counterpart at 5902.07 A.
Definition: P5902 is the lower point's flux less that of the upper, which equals -4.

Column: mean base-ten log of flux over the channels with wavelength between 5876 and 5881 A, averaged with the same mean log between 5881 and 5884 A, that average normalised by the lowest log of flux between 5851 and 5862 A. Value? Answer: 0.98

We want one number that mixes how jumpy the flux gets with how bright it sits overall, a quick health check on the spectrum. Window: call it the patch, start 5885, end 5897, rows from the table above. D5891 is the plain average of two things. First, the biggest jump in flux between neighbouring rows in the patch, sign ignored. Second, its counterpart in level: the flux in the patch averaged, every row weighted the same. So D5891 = 11.4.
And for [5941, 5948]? 14.1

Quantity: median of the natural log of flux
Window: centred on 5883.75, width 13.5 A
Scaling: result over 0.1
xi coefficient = 32.2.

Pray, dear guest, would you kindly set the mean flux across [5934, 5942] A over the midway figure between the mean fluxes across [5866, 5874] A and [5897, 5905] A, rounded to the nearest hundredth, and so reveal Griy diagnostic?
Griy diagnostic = 1.06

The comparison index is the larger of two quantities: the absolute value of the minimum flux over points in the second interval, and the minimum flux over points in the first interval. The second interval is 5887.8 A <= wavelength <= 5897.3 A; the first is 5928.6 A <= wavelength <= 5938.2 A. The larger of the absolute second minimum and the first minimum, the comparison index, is 27.4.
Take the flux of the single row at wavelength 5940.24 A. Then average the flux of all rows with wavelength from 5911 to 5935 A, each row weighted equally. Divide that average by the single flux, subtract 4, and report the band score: -3.03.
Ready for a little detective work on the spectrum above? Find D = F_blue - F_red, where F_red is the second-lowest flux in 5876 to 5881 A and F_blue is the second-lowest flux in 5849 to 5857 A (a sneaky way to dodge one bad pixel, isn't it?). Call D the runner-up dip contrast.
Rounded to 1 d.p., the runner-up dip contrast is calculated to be 1.1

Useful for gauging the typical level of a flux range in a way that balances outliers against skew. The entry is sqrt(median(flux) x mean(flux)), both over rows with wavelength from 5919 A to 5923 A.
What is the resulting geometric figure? 27.3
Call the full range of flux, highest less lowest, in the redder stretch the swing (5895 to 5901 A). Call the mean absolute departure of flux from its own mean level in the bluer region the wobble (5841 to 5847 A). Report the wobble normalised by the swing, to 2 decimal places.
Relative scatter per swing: 0.04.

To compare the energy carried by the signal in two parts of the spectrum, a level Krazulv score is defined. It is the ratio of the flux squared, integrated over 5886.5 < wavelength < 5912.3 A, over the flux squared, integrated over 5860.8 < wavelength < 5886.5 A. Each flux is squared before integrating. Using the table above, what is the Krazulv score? 0.79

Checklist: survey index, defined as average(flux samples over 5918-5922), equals 27.1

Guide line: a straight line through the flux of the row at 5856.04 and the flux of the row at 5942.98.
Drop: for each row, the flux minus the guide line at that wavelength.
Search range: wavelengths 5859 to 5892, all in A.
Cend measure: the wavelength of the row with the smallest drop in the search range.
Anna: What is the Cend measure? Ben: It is 5891.20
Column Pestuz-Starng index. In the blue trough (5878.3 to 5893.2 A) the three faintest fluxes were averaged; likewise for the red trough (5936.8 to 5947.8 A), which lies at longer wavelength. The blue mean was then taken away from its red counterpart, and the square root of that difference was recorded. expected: 2.57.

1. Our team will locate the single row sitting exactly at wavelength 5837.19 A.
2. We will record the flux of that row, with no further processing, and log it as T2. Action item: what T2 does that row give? 28.91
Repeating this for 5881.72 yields 25.94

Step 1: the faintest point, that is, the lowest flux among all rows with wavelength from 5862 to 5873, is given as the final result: 27.86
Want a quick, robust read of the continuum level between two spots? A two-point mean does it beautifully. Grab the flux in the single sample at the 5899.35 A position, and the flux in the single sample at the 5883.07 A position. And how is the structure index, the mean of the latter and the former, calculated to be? 24.5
